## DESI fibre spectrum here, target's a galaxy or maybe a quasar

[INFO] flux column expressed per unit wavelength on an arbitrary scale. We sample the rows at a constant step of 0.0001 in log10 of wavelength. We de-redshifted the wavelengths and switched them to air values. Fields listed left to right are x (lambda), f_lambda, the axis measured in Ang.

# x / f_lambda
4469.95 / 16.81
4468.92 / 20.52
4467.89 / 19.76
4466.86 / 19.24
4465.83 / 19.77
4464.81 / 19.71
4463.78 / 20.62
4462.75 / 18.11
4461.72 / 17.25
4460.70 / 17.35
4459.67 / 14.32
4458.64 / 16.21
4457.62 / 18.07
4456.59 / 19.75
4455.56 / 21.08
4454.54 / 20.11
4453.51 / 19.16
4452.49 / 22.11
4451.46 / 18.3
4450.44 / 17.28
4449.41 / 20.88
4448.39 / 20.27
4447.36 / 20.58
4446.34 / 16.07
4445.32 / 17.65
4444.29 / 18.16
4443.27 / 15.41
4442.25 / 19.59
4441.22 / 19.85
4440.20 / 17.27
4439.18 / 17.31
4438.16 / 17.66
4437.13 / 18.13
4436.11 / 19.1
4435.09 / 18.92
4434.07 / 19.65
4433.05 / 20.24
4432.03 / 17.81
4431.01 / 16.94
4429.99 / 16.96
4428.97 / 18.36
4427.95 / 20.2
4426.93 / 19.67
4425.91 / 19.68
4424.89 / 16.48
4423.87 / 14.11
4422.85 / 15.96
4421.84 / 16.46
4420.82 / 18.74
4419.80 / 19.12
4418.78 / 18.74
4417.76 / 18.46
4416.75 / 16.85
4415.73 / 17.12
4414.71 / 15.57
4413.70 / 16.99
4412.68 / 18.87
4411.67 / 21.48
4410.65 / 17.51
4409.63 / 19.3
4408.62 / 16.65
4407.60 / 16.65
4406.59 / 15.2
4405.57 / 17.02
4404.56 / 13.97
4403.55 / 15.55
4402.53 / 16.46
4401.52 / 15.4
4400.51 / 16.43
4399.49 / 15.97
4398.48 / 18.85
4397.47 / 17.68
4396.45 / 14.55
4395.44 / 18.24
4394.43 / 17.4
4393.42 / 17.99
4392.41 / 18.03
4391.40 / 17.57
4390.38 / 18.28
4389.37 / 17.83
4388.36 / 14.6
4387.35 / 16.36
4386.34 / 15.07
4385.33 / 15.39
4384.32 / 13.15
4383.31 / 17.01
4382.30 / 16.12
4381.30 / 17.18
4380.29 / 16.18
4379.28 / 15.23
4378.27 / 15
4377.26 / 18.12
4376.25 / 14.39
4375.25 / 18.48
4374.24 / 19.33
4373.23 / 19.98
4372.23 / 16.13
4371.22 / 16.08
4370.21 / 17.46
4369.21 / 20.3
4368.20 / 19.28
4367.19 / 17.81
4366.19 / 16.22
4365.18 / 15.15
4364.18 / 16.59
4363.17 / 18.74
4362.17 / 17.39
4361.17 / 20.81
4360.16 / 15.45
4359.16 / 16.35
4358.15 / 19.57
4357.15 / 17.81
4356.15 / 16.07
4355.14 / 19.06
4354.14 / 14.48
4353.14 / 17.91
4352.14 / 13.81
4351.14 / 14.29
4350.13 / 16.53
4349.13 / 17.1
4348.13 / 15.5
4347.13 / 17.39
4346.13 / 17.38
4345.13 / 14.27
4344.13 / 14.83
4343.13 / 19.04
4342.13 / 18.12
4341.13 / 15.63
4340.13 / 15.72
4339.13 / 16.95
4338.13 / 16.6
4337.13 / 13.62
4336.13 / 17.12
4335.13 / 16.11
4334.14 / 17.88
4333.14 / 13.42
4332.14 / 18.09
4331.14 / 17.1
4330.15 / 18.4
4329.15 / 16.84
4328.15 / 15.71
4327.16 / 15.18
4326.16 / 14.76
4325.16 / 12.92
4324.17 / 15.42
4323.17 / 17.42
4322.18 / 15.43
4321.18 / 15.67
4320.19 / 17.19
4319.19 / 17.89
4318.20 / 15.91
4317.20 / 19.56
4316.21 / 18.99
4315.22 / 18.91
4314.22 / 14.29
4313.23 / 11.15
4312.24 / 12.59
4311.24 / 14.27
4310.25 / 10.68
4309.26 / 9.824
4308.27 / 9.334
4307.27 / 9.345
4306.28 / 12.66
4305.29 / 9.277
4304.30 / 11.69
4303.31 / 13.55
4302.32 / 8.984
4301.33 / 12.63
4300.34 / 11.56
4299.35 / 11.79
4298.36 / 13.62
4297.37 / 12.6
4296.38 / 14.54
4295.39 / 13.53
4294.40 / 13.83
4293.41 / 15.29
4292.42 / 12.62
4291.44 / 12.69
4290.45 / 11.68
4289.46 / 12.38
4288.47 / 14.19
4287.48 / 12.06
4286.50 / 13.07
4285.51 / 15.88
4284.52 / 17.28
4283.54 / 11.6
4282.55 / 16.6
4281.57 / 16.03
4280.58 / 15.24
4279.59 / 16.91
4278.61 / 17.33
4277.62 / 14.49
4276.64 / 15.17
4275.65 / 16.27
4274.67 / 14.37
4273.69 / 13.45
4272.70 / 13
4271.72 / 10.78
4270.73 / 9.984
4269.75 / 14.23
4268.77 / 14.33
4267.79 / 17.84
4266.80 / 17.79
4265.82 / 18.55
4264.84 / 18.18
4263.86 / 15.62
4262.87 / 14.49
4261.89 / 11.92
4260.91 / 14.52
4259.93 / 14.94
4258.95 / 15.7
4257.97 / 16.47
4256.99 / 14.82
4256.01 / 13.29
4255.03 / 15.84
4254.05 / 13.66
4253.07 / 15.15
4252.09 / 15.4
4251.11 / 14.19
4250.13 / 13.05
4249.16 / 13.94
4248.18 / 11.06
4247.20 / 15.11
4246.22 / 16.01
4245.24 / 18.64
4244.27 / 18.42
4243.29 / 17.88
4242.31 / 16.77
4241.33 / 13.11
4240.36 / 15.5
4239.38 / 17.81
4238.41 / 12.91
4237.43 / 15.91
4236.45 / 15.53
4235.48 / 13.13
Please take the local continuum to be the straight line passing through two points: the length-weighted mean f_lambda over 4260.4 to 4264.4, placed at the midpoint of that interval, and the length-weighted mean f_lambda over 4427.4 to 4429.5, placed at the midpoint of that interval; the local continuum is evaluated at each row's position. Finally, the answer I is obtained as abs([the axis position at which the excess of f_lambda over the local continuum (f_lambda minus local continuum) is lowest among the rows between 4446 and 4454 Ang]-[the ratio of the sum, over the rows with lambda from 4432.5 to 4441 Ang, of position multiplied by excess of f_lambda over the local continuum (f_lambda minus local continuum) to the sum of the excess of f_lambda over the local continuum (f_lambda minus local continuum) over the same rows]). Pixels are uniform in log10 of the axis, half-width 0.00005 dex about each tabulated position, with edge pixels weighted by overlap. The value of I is 7.1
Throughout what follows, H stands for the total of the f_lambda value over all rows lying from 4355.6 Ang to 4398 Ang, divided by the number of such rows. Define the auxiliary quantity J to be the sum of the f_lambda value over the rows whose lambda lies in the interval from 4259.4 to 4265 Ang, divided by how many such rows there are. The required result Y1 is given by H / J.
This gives 1.14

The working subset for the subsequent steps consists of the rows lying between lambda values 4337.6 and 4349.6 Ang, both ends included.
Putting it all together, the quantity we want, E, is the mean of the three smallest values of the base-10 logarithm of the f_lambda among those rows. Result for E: 1.17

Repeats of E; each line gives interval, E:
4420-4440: 1.19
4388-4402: 1.17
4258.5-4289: 1.03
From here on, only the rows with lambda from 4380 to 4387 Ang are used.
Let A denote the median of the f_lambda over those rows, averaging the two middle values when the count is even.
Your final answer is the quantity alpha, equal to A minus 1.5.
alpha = 14.6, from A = 16.1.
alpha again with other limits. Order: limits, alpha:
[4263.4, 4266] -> 16.7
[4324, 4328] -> 13.5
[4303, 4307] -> 10.7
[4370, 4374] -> 15.3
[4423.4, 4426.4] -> 15.0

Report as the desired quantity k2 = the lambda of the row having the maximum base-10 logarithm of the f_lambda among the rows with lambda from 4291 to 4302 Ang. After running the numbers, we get 4293.41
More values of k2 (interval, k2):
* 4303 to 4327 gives 4317.20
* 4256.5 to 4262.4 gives 4257.97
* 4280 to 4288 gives 4284.52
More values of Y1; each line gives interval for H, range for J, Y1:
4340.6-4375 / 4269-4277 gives 1.28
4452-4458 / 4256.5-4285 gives 1.33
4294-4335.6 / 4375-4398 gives 0.87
